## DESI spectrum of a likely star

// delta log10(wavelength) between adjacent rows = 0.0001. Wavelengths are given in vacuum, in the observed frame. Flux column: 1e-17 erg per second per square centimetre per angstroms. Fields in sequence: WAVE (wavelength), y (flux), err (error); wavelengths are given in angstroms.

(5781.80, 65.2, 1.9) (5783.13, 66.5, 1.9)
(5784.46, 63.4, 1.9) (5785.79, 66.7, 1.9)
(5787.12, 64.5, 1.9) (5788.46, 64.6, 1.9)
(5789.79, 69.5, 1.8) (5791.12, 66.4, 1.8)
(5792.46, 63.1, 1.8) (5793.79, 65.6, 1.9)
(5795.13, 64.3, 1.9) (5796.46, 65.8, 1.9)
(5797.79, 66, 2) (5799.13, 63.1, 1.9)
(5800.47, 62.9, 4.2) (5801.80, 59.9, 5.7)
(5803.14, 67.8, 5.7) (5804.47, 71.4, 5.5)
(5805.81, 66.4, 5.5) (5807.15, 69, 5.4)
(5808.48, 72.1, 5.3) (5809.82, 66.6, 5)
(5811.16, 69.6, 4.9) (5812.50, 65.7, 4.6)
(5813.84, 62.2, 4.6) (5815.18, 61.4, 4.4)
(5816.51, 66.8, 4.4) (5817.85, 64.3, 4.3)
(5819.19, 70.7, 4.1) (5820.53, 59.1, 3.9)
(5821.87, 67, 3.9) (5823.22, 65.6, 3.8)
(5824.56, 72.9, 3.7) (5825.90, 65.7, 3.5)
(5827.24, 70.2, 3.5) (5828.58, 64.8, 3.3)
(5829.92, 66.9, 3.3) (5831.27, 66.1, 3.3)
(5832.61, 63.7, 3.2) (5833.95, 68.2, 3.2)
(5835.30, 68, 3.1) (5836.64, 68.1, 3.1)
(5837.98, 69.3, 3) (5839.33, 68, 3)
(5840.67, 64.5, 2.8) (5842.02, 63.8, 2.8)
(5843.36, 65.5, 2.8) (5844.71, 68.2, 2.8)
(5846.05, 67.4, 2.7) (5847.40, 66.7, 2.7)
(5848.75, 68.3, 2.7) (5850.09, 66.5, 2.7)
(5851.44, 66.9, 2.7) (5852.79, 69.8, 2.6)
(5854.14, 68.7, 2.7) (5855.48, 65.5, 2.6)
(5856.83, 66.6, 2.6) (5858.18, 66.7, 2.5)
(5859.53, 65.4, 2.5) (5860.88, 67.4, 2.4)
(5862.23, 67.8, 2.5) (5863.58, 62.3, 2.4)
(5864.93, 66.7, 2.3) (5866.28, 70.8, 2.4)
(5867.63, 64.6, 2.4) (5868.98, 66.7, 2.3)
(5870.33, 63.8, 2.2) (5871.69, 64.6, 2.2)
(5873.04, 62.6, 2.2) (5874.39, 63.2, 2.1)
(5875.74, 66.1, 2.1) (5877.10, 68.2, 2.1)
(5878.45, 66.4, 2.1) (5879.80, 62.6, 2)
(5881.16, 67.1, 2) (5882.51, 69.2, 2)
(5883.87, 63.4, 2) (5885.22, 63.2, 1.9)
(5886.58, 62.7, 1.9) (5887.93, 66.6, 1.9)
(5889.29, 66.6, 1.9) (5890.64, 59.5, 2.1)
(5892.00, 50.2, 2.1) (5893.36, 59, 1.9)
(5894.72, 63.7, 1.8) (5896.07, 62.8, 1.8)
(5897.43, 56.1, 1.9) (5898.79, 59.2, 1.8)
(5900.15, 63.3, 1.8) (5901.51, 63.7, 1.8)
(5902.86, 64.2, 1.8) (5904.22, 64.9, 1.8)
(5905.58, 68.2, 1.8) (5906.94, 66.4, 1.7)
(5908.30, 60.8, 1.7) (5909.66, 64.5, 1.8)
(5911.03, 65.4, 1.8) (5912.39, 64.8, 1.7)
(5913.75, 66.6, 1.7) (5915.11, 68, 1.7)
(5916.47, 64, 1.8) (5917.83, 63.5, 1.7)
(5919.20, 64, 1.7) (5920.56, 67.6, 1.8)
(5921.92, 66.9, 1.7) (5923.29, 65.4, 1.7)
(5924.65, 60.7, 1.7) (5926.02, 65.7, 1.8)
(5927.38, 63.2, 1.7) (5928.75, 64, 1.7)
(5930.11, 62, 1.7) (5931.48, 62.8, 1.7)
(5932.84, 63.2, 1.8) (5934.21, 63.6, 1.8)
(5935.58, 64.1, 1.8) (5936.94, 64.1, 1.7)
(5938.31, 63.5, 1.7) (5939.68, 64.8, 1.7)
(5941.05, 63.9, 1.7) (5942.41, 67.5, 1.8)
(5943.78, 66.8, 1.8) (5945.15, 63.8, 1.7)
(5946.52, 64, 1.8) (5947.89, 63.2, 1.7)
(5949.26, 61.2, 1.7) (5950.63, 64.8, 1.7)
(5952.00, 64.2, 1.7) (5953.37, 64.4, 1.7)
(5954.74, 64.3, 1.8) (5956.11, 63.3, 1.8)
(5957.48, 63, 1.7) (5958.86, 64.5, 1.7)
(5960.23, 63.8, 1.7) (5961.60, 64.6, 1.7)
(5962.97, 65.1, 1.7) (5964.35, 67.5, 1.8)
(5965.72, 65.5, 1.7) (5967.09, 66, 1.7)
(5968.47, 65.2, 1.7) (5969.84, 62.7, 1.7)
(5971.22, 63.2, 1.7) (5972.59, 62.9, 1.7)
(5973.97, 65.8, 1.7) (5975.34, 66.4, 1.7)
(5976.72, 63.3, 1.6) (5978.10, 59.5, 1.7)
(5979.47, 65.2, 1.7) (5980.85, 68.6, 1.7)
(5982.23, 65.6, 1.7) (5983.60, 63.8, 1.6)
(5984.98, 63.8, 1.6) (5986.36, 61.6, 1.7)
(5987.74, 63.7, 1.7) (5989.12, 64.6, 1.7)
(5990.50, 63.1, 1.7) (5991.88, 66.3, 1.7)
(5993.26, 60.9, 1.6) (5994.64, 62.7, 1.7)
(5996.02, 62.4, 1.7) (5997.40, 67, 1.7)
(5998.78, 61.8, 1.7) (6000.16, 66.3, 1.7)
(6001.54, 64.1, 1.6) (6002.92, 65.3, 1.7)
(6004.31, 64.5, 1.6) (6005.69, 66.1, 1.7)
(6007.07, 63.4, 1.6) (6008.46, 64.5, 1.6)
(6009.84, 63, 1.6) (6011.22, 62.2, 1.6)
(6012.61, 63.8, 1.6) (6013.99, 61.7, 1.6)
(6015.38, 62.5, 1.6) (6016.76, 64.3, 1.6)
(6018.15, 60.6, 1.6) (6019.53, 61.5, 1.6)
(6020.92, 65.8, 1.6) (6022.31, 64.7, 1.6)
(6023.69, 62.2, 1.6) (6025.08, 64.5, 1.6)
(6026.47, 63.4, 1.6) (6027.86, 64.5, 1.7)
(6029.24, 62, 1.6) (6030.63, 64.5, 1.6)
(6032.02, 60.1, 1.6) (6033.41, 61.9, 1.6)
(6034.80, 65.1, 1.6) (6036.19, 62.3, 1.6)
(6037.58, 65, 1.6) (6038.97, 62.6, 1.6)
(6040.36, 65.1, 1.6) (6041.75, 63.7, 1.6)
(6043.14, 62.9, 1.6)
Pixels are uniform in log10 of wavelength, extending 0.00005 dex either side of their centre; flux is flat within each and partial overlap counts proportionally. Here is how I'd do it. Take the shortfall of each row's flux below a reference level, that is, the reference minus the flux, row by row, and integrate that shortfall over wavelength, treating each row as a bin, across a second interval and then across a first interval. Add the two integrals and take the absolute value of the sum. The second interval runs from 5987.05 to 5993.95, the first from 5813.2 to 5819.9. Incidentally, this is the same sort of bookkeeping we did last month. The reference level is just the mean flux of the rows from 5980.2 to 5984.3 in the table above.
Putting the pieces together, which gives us 22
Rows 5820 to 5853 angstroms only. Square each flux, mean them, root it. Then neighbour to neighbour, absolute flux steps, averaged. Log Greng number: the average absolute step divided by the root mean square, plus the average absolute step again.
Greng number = 2.7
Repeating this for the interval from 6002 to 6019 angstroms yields 1.7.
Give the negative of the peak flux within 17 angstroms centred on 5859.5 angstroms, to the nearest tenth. -70.8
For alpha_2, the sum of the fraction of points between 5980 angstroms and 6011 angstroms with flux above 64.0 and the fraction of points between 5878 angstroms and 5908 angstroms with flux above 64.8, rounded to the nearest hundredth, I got 0.86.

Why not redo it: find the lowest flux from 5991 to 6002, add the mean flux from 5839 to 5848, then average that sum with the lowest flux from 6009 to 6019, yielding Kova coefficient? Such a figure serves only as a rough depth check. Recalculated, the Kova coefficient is 93.9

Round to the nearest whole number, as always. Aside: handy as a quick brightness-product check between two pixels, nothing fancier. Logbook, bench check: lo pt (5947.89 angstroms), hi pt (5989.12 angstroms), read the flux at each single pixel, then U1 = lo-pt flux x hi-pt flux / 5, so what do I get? 817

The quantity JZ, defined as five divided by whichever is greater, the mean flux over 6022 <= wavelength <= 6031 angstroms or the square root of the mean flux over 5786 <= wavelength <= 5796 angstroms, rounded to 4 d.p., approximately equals 0.0785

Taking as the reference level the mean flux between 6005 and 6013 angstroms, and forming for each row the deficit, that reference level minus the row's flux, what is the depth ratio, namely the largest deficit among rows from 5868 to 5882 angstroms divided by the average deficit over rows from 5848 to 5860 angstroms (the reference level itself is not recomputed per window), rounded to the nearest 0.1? -0.4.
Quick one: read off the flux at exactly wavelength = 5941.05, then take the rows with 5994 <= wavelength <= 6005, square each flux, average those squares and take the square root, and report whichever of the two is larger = 64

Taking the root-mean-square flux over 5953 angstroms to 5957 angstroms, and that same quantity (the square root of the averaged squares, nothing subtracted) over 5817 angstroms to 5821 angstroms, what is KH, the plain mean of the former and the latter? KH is 64.4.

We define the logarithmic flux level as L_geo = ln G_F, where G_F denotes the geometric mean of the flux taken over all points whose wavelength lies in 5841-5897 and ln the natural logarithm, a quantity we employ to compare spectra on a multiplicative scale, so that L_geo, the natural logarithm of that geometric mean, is 4.176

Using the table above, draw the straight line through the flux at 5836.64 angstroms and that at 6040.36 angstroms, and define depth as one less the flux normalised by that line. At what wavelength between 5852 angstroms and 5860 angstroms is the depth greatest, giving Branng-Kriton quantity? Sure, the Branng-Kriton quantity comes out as 5859.53 angstroms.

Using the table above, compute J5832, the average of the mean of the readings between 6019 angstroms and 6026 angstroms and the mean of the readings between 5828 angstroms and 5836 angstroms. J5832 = 65.0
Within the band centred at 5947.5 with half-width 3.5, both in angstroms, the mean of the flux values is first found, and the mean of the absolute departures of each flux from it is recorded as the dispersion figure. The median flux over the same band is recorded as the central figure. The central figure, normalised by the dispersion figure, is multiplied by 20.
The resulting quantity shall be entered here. 1329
